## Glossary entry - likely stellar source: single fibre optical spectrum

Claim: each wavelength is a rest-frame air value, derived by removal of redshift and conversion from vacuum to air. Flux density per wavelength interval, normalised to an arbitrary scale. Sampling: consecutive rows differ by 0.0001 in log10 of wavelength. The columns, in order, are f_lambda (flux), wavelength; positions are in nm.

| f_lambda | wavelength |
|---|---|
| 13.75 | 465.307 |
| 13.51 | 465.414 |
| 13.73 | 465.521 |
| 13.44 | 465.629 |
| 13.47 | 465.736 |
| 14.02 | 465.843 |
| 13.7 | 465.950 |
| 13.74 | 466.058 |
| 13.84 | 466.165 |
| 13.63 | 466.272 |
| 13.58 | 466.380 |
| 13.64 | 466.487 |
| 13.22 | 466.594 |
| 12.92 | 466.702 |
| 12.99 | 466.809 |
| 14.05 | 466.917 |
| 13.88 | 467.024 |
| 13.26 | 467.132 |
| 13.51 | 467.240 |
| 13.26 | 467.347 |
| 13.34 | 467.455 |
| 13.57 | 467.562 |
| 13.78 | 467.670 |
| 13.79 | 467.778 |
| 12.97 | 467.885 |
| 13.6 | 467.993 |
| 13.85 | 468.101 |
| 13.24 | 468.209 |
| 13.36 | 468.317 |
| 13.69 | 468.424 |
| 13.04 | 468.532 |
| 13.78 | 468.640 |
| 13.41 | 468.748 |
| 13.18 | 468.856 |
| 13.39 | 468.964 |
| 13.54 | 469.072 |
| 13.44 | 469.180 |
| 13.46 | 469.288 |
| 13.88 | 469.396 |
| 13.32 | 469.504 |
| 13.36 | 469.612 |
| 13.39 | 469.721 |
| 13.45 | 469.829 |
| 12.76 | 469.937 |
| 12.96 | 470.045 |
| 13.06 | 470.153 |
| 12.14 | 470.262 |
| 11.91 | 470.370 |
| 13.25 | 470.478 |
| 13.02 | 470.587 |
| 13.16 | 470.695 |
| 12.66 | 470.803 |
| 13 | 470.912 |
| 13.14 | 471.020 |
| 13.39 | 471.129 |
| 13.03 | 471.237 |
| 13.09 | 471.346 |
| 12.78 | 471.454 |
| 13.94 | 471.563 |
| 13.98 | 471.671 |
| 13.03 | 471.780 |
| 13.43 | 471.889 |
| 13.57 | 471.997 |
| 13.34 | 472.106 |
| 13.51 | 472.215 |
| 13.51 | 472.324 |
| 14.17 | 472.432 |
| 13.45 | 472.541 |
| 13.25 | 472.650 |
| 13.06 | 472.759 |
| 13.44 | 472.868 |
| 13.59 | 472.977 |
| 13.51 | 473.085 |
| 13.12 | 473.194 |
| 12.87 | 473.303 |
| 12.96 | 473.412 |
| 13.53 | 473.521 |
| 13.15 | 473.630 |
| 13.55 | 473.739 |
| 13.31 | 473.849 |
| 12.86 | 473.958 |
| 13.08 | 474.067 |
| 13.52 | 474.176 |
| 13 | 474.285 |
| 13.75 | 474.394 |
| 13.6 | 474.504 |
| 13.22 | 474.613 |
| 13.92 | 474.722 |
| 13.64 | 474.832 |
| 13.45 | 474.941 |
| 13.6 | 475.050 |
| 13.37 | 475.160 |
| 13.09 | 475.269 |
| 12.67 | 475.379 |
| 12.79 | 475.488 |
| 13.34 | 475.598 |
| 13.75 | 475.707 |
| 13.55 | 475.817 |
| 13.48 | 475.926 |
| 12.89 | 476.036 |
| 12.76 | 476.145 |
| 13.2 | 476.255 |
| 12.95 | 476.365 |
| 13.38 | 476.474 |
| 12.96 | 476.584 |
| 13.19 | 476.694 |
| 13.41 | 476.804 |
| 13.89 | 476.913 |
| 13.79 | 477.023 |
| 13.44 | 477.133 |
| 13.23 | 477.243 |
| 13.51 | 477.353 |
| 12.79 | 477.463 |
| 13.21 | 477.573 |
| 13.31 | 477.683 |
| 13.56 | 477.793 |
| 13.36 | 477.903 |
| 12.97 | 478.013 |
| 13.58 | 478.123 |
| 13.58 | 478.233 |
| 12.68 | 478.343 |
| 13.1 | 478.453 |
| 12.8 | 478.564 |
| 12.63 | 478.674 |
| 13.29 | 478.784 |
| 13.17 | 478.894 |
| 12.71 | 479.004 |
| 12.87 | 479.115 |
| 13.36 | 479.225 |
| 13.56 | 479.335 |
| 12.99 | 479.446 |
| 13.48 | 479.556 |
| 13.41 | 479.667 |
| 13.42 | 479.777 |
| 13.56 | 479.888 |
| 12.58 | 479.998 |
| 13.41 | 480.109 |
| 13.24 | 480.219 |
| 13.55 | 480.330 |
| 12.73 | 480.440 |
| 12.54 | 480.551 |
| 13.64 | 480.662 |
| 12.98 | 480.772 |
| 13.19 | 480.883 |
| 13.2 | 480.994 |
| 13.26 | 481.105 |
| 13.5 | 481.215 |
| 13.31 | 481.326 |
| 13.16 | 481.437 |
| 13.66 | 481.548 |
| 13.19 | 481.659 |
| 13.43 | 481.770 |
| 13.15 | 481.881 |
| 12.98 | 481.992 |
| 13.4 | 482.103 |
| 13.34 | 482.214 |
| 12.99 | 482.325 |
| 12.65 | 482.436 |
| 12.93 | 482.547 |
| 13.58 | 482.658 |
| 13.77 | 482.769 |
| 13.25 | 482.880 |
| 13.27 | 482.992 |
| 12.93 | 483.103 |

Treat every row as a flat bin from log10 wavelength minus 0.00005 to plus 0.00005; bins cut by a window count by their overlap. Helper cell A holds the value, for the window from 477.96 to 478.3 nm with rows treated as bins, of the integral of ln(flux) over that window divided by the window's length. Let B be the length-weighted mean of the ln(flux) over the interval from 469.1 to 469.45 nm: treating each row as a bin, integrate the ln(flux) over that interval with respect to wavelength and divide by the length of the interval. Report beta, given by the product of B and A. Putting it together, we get 6.77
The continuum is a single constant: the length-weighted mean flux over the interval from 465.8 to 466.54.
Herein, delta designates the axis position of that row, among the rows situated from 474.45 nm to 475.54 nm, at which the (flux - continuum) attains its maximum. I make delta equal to 474.722 nm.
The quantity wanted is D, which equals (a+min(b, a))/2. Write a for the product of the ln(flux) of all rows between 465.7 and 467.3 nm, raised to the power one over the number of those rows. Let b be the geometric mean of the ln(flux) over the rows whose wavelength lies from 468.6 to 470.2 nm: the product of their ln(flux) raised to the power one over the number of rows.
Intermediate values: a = 2.61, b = 2.59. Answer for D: 2.60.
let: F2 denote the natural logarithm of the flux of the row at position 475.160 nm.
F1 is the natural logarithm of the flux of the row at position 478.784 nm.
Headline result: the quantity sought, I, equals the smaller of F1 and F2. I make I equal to 2.59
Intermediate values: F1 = 2.59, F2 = 2.59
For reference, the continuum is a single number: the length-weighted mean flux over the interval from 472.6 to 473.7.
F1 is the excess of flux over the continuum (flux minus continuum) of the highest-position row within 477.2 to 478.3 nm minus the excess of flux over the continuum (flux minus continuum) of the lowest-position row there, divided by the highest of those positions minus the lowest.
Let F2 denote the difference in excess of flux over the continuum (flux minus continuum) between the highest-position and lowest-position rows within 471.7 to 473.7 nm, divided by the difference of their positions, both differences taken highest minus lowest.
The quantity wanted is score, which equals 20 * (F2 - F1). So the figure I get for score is -6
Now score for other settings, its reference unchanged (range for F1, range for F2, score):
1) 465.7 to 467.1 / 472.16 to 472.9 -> -9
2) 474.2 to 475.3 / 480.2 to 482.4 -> -4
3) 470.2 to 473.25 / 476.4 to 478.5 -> -10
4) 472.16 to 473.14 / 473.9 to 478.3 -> 3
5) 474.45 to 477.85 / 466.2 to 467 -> 13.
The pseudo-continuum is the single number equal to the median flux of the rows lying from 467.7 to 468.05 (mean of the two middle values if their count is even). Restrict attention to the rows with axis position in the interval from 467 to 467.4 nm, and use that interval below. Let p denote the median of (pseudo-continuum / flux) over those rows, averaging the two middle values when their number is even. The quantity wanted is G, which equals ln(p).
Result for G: 0.02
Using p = 1.02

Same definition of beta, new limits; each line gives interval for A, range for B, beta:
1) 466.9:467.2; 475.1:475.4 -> 6.70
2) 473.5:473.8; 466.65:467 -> 6.72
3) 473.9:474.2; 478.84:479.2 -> 6.60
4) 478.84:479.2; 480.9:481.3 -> 6.63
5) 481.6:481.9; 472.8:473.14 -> 6.74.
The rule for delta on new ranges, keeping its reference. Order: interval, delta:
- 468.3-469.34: 468.640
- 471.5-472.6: 472.432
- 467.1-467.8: 467.778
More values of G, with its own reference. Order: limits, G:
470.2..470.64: 0.08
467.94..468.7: 0.00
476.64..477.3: 0.01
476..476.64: 0.05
